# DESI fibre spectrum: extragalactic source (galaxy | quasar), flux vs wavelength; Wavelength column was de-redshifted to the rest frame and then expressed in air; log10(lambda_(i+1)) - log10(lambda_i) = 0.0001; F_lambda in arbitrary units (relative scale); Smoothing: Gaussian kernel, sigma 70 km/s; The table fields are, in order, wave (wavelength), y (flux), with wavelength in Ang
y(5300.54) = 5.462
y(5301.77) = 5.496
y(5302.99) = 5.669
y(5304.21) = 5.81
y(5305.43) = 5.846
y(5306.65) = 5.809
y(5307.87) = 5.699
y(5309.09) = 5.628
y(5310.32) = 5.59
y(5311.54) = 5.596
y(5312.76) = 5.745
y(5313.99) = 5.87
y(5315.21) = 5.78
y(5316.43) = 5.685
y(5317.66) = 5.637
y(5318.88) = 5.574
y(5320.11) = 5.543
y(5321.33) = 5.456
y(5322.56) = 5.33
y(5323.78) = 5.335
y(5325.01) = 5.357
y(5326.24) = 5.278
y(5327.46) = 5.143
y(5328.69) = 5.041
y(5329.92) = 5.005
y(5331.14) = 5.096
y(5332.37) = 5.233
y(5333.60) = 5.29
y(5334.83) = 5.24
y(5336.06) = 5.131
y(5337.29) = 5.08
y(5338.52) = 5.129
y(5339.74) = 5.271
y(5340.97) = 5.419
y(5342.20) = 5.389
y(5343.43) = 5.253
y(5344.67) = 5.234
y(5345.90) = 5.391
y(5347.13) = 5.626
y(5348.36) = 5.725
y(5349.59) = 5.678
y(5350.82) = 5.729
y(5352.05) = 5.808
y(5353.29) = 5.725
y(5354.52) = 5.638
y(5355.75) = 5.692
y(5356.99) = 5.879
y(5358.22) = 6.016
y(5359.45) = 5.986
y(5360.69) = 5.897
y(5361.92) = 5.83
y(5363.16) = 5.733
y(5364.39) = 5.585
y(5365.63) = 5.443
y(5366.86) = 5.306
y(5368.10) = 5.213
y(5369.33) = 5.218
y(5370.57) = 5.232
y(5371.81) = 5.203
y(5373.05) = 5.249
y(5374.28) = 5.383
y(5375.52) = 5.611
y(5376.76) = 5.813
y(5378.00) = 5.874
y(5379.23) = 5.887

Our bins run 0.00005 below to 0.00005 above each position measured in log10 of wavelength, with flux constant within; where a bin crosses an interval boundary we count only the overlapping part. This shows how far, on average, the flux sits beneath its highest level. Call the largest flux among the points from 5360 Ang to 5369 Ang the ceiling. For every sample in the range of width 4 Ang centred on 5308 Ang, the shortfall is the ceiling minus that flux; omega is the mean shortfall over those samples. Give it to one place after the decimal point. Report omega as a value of 0.2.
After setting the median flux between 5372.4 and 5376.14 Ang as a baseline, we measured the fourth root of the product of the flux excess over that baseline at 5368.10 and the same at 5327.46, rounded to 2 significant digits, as 0.45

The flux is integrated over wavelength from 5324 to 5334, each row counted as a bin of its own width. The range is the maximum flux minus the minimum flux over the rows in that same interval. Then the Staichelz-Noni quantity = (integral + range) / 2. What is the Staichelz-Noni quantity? 26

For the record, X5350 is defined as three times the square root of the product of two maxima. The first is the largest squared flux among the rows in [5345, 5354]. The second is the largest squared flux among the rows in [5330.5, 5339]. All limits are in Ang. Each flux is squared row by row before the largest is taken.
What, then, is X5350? 92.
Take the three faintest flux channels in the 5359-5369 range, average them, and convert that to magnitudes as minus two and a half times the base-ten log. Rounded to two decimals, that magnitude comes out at -1.81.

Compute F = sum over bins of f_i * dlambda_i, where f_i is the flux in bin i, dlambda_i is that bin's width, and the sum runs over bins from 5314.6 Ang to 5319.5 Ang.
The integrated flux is 27.8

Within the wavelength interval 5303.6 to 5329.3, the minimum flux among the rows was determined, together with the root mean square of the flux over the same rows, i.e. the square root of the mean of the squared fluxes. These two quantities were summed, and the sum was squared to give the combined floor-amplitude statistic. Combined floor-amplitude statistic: 112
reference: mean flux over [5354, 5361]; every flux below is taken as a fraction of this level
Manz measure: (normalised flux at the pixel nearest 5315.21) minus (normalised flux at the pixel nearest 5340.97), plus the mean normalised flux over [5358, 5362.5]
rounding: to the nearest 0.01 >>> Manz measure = 1.08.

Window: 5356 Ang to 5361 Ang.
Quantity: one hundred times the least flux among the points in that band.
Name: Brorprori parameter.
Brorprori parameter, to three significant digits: 588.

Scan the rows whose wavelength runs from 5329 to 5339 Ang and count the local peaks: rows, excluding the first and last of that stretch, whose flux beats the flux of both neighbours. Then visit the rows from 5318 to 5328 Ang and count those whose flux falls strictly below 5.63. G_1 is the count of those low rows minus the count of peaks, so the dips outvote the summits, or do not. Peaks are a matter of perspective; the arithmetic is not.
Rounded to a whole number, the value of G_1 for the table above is 7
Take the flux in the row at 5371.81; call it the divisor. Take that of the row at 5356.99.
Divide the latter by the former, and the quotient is 1.13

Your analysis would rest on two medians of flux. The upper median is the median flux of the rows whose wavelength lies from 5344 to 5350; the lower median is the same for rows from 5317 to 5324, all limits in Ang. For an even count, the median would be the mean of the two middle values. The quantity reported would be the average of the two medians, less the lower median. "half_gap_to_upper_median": 0.06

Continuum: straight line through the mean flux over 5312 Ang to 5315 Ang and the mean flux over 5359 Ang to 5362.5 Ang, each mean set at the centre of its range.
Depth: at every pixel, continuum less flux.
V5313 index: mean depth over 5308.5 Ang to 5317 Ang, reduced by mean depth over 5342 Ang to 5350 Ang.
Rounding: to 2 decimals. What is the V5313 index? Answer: -0.30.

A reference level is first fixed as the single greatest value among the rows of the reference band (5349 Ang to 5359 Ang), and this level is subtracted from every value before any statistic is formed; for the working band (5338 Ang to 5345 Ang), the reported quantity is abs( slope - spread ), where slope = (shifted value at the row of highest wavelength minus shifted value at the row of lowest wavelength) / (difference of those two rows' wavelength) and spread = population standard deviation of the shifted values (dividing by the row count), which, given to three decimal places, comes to 0.080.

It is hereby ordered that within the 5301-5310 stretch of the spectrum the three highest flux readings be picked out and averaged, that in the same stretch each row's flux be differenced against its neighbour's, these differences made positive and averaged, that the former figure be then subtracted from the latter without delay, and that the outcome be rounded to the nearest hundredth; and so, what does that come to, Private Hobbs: -5.73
